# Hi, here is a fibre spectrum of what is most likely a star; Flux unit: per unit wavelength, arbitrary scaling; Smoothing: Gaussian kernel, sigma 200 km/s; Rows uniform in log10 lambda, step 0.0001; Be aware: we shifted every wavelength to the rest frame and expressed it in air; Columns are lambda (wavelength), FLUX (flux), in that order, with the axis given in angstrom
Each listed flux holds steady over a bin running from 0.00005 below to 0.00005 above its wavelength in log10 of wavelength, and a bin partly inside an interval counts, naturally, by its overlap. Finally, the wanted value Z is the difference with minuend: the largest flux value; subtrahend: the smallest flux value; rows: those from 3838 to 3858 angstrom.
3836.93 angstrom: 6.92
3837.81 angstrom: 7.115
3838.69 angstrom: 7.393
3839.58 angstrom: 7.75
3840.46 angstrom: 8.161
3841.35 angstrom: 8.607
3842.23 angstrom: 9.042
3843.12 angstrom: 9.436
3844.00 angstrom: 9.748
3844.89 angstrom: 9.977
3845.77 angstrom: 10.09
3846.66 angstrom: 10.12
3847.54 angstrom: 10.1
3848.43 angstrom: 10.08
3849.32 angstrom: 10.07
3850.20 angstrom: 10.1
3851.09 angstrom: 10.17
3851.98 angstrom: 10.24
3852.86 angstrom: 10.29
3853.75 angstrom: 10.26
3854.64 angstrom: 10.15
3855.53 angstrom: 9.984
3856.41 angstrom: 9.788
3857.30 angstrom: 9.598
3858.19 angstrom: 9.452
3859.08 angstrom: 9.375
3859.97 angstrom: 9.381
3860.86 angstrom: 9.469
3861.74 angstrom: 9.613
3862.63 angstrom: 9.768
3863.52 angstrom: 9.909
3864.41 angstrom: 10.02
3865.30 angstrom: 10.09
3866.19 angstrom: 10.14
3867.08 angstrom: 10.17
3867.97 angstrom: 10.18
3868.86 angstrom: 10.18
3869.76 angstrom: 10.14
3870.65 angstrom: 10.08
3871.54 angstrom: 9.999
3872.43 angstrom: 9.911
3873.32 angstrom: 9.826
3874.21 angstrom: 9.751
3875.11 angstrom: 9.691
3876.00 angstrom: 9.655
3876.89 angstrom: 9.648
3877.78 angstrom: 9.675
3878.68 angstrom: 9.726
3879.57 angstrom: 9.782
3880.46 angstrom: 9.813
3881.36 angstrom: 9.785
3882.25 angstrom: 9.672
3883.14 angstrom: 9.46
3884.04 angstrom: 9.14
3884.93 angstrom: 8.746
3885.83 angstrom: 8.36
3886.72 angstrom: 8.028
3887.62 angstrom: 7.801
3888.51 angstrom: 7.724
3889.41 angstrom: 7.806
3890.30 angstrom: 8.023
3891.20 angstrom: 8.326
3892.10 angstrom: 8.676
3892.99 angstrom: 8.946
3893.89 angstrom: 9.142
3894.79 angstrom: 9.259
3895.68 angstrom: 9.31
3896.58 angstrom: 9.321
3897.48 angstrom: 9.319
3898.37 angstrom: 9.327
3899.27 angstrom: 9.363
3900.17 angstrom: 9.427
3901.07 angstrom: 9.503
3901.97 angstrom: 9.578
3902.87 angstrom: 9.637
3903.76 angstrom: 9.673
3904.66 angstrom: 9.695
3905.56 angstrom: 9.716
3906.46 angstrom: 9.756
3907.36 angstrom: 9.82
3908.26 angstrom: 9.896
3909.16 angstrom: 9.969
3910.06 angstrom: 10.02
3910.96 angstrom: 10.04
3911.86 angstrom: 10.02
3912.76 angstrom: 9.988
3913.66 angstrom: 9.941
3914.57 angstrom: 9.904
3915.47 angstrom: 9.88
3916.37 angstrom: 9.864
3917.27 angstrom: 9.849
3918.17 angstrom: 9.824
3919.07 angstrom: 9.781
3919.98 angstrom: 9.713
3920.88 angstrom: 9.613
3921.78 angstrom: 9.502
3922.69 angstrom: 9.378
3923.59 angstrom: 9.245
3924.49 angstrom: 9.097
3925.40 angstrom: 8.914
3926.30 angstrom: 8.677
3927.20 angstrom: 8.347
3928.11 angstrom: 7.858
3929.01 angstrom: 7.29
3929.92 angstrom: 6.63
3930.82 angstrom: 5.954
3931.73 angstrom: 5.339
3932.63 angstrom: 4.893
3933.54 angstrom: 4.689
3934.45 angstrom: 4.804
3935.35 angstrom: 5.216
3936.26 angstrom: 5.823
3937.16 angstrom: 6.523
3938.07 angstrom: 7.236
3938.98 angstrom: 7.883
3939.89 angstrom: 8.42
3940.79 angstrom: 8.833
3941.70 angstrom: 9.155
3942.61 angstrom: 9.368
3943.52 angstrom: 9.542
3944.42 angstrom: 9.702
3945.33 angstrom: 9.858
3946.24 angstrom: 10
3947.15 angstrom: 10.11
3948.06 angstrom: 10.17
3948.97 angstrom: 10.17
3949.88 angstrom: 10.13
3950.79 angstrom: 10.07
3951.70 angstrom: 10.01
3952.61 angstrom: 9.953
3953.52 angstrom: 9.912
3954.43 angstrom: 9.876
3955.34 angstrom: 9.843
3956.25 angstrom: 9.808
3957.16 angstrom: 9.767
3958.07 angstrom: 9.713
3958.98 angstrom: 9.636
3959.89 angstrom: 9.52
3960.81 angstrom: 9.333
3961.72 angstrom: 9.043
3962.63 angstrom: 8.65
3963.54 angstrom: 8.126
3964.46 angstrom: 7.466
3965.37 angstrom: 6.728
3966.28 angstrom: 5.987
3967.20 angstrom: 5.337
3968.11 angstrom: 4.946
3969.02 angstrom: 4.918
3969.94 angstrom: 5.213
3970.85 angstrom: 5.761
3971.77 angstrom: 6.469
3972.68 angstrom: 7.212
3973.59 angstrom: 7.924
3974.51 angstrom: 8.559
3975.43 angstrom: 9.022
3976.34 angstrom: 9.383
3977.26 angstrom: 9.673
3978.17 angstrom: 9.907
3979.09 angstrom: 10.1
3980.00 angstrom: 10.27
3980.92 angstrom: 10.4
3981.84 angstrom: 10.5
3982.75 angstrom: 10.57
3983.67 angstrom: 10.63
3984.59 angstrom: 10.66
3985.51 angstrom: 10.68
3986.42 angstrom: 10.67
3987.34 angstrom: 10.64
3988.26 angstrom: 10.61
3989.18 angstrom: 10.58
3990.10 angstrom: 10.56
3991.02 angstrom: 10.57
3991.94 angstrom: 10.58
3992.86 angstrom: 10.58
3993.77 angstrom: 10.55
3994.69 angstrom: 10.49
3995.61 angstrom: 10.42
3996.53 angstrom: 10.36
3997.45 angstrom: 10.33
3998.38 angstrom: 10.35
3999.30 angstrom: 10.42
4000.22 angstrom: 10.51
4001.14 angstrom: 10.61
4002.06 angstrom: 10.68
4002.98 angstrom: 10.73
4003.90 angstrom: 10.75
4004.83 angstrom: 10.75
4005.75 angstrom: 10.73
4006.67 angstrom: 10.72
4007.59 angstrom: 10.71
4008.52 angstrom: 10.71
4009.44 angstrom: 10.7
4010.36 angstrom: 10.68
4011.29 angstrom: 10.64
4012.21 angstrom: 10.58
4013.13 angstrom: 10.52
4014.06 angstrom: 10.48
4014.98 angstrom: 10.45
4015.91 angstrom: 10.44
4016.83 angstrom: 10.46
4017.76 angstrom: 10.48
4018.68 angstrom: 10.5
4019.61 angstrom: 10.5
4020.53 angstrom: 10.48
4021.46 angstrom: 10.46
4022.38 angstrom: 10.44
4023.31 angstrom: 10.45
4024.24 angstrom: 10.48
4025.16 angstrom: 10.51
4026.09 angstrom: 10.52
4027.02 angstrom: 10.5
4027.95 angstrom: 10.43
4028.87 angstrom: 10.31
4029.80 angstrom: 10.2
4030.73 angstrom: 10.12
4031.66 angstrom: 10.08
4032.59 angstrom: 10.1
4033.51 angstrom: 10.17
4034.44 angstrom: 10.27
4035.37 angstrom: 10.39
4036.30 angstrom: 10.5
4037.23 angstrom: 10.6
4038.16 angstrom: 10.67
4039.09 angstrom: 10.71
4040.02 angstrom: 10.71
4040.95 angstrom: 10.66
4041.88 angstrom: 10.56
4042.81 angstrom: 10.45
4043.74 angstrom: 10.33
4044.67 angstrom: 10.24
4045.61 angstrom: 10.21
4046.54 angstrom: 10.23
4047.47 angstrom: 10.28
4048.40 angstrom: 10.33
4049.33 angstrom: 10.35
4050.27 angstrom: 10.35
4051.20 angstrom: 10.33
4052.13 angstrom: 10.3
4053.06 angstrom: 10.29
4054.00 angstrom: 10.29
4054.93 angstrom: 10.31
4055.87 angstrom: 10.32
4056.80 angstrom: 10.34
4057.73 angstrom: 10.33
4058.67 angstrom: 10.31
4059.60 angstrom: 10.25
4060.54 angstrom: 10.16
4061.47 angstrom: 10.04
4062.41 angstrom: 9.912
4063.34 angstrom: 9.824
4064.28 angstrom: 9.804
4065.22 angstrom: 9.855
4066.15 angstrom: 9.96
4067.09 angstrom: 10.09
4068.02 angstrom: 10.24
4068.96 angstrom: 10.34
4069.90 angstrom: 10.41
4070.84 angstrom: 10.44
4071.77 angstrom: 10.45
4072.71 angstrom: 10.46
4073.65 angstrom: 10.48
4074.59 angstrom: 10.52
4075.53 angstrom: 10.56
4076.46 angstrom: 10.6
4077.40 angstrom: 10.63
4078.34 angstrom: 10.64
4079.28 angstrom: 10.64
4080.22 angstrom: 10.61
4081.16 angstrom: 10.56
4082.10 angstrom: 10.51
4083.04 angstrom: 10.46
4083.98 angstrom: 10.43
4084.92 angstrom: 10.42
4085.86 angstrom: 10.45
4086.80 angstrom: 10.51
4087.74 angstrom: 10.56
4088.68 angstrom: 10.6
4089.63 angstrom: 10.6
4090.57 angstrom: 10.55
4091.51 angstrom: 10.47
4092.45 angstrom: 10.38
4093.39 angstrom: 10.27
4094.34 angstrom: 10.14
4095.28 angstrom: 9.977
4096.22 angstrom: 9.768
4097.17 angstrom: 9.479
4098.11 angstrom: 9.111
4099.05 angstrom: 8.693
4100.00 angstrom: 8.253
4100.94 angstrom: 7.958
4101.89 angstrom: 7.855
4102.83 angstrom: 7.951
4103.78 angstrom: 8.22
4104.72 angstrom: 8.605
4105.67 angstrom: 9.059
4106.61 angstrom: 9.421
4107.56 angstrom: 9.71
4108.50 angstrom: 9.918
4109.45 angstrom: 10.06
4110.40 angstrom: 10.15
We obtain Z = 3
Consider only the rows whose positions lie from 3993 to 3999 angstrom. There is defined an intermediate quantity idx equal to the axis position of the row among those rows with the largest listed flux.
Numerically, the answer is 3993.77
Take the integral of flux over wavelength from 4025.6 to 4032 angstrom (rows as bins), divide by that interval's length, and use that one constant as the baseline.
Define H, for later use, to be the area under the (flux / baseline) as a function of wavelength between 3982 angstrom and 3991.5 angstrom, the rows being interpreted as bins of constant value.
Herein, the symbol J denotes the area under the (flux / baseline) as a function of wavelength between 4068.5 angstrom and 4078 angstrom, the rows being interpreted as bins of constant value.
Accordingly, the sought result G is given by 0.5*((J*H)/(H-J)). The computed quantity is 428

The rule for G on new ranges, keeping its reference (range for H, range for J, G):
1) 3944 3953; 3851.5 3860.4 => 158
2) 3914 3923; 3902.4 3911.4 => -431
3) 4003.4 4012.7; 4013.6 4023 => 450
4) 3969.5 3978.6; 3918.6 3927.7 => -25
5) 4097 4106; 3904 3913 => -26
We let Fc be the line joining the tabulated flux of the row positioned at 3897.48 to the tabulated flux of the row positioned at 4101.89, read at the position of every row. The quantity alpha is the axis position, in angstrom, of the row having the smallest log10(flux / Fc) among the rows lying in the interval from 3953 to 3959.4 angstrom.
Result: 3958.98 angstrom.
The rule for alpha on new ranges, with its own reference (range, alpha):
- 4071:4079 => 4071.77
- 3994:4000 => 3997.45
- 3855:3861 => 3859.08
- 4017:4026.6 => 4017.76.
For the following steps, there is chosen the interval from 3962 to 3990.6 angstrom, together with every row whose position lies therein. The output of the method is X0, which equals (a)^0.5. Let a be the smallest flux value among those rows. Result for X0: 2.22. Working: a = 4.918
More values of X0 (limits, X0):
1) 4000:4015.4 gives 3.23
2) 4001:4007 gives 3.26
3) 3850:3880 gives 3.06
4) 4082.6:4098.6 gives 3.02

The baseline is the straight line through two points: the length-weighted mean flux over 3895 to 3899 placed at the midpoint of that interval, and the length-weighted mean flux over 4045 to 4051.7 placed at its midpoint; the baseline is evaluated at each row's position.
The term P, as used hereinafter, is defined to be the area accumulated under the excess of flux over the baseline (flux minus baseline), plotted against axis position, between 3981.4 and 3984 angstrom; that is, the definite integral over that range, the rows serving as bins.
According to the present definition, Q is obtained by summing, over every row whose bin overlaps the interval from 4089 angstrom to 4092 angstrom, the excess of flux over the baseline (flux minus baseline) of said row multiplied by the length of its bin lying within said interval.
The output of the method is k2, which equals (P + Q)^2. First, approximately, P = 1.8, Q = -0.1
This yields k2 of 3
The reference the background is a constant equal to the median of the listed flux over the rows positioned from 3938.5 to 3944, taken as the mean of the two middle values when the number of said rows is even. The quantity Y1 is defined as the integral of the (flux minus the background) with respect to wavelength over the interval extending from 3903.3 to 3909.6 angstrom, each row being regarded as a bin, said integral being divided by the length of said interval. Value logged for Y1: 0.8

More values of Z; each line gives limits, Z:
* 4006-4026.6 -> 0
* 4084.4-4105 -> 3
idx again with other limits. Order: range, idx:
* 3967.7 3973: 3972.68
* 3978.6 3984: 3983.67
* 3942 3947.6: 3947.15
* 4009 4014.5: 4009.44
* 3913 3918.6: 3913.66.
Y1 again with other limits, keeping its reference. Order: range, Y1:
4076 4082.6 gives 1.6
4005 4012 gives 1.7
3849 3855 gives 1.2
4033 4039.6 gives 1.5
